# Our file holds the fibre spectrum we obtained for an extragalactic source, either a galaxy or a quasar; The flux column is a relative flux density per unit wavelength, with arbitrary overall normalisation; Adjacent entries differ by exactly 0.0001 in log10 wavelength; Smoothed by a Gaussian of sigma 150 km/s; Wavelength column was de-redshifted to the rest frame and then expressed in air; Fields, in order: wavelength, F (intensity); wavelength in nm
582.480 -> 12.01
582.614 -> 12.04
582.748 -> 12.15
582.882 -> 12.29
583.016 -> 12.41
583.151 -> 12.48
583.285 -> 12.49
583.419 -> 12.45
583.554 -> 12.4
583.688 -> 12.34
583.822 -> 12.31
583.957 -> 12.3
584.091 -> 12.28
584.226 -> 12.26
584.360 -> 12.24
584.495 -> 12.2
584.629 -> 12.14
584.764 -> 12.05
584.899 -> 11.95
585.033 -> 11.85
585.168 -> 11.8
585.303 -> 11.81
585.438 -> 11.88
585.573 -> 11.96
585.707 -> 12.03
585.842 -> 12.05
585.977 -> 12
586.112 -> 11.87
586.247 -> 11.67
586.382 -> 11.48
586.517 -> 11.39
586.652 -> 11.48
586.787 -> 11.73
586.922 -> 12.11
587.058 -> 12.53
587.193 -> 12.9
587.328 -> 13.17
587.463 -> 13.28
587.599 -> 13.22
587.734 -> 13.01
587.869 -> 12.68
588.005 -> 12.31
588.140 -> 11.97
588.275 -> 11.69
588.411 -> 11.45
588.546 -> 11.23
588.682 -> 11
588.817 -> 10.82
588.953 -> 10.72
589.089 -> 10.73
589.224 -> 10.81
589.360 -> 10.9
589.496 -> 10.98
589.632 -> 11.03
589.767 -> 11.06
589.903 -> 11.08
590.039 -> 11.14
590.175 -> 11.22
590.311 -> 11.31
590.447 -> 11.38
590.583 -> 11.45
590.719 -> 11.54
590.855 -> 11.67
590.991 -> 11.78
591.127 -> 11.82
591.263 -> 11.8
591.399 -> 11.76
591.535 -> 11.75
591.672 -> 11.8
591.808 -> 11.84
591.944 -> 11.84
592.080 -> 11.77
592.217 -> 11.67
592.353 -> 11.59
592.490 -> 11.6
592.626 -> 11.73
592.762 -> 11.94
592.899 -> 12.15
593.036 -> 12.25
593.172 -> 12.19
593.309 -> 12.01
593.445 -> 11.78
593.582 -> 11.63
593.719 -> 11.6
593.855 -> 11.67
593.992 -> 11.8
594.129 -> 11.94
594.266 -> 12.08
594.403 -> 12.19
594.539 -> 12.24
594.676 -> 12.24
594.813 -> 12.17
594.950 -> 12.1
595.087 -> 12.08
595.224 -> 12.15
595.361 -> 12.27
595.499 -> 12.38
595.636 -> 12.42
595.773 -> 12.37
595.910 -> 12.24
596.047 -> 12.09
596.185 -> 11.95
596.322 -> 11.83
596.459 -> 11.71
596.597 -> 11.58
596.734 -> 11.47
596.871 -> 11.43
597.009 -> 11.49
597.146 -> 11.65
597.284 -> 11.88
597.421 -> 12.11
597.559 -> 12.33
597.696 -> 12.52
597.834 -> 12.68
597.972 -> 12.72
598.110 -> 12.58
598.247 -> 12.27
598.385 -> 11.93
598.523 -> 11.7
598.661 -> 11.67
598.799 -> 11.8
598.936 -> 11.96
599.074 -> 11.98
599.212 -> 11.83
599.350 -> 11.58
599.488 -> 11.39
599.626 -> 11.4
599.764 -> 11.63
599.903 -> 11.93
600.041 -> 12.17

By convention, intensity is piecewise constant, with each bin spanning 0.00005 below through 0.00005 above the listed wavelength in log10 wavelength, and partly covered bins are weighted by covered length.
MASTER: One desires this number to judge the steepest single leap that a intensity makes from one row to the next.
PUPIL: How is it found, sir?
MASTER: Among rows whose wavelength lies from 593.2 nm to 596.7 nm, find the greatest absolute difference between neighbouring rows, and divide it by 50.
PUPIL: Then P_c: 0.0046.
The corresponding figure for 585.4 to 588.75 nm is 0.0084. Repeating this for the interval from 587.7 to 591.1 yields 0.0074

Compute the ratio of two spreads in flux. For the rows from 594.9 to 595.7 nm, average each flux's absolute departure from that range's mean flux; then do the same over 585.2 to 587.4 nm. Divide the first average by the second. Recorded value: 0.4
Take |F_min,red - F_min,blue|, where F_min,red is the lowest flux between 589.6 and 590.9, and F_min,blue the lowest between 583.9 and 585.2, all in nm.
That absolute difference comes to 0.8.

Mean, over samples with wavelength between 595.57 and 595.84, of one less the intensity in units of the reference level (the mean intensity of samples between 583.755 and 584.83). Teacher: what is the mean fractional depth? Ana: -0.014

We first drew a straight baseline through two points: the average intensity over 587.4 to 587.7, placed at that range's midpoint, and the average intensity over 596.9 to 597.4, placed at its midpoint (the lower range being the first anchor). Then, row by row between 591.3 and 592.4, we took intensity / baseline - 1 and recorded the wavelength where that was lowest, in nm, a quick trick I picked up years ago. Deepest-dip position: 592.353 nm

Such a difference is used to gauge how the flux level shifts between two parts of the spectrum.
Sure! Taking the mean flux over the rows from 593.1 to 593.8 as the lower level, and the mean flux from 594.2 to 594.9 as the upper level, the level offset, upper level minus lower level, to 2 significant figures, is 0.34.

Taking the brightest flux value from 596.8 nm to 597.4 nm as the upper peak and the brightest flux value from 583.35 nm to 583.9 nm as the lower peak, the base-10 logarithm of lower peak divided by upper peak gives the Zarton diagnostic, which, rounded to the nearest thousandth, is 0.020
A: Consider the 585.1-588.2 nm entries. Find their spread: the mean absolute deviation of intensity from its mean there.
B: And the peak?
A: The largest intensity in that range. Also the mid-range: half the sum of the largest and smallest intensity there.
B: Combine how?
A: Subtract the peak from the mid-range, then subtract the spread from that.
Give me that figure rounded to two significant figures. -1.4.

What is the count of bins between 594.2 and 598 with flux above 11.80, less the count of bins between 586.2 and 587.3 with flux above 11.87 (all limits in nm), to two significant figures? 19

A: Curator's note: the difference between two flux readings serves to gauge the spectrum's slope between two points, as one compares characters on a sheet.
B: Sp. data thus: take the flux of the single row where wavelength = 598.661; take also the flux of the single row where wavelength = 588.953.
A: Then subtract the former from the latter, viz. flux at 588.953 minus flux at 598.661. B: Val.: -0.95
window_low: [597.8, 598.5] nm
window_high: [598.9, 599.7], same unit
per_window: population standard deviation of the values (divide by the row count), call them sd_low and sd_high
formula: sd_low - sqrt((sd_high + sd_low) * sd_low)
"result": -0.105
